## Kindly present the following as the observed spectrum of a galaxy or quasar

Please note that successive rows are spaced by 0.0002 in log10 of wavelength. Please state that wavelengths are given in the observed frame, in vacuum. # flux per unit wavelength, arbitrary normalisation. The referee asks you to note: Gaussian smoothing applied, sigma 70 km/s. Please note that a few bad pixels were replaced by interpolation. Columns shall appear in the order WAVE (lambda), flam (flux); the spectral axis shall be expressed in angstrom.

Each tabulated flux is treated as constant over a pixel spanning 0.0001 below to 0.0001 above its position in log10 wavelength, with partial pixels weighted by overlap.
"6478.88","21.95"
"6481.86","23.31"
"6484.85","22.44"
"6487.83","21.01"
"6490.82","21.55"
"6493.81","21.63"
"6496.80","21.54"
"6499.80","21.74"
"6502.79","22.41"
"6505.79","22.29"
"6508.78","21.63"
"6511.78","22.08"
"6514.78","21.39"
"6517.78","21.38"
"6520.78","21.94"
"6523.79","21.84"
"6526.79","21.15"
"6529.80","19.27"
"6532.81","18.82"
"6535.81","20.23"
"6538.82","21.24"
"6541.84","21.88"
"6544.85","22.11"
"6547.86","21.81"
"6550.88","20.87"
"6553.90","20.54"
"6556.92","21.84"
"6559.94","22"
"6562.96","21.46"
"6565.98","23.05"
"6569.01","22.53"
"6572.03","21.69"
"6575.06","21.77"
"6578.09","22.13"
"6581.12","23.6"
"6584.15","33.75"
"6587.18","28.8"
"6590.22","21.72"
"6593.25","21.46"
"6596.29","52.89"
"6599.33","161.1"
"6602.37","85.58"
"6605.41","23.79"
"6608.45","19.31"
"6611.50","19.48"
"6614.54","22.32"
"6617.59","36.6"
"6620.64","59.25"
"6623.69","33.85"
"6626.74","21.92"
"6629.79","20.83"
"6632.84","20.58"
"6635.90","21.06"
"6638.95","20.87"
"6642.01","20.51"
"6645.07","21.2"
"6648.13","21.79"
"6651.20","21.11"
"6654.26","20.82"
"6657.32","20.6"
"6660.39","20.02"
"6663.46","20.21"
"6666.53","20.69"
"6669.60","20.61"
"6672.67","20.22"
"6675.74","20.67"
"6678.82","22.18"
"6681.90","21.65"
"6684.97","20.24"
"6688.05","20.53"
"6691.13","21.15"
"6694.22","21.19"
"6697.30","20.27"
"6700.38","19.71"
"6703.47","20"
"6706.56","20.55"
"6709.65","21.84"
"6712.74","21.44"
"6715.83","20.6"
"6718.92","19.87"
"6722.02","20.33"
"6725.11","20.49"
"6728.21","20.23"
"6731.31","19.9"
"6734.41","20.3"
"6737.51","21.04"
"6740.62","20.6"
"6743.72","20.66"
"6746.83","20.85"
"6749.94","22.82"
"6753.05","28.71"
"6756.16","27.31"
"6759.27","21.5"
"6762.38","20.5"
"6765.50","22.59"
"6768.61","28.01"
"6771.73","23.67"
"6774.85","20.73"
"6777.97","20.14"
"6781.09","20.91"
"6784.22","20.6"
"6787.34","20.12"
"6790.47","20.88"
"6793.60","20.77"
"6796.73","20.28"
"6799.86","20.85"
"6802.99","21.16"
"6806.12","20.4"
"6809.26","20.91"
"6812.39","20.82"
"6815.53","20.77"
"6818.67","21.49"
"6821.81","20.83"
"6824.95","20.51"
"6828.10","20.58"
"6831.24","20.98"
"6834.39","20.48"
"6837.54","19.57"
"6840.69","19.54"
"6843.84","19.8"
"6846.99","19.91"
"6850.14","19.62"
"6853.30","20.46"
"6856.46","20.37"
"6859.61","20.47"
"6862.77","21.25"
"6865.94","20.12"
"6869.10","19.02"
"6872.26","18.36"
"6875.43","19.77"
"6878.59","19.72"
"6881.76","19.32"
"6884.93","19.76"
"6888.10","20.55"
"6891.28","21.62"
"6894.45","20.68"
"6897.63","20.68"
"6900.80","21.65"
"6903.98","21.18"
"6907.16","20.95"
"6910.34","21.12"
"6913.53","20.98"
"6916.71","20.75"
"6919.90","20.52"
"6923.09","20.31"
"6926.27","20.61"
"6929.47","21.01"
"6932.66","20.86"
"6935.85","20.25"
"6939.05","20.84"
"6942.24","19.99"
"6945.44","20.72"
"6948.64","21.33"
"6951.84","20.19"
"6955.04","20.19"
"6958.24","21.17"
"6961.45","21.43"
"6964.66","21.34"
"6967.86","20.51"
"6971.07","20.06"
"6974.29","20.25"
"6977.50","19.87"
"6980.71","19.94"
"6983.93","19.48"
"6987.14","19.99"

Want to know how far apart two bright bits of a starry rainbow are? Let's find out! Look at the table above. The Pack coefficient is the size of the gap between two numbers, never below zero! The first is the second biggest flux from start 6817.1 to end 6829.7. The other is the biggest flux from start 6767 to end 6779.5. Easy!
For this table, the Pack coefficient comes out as 7.2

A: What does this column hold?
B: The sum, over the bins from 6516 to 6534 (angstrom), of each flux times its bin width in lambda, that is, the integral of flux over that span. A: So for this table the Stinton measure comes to 374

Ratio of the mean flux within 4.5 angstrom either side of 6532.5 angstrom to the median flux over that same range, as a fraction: 1.01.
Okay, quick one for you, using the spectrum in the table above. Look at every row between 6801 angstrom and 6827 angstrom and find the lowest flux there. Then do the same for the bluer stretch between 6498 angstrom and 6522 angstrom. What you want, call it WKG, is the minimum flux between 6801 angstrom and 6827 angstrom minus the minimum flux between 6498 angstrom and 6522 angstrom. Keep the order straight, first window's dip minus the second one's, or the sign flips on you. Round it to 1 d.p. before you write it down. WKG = -1.0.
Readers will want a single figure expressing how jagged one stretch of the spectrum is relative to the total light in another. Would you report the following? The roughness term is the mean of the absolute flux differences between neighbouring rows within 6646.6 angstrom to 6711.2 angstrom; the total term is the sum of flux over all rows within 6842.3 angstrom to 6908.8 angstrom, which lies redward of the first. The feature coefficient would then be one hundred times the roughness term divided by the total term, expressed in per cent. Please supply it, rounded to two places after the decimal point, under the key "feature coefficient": 0.13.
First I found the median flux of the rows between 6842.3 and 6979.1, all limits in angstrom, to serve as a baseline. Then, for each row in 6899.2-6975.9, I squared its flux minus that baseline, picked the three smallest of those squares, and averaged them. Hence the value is 0.0034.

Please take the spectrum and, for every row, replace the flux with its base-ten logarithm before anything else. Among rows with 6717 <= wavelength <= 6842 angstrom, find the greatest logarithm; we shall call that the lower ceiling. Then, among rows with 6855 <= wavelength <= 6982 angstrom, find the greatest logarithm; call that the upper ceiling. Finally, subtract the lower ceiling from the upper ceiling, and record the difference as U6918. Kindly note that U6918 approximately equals -0.12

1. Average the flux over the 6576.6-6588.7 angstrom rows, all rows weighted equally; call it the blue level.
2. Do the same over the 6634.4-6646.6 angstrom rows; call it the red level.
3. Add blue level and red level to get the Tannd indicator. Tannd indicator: 48.0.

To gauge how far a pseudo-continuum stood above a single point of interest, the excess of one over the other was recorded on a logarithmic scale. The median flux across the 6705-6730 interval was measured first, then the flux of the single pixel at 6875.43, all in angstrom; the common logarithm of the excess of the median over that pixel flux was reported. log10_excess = -0.12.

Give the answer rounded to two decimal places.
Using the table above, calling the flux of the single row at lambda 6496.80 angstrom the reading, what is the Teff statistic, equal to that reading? 21.54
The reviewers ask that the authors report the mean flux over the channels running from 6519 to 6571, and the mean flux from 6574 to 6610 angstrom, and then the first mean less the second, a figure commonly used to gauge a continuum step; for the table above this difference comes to -22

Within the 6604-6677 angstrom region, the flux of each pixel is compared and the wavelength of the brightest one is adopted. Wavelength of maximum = 6620.64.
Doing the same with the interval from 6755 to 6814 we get 6768.61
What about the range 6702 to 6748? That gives 6709.65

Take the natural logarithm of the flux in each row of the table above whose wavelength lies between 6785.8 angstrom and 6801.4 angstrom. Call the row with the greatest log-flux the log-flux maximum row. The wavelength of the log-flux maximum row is 6790.47 angstrom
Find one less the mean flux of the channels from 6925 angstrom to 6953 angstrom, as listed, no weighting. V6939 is -19.6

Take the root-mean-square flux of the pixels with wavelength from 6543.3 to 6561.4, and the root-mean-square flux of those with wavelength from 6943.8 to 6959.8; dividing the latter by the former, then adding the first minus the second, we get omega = 1.8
